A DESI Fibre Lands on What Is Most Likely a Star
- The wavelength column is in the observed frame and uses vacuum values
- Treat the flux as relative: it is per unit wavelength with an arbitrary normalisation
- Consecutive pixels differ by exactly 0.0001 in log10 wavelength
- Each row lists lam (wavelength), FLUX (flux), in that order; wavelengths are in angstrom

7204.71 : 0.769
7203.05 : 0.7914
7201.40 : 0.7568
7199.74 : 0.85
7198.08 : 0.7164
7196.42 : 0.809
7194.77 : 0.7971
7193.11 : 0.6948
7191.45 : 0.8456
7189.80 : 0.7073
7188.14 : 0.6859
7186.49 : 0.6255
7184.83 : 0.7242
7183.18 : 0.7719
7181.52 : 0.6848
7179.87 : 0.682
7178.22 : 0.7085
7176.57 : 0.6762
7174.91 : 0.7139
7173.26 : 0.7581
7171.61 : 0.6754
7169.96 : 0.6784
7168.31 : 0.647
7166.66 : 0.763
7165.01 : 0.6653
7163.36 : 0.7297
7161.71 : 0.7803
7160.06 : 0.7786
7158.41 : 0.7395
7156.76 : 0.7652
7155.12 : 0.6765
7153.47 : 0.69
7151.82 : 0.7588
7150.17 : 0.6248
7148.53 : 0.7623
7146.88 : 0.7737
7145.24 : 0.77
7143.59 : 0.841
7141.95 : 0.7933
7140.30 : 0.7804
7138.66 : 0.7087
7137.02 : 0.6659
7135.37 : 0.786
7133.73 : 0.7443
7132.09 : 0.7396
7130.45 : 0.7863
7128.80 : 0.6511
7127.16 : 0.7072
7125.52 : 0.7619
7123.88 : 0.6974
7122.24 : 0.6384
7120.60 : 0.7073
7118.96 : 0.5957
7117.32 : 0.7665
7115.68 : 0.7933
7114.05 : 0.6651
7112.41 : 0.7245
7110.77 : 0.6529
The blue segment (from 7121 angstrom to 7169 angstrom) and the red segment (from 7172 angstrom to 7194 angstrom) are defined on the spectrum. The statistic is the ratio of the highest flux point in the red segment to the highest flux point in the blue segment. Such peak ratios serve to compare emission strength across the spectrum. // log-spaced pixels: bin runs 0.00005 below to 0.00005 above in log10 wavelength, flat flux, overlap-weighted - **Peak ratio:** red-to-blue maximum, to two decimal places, 1.01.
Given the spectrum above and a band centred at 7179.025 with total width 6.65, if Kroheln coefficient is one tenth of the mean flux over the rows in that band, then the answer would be 0.069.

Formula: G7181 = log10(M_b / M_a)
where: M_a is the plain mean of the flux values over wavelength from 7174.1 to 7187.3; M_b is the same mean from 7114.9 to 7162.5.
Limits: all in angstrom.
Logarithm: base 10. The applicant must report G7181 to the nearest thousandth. 0.022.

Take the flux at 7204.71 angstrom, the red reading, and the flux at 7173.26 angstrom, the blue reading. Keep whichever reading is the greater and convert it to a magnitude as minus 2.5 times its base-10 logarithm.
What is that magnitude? 0.285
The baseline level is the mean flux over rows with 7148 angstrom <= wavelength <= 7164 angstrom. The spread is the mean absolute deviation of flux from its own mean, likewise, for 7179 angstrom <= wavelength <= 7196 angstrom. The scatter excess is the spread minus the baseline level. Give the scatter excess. -0.680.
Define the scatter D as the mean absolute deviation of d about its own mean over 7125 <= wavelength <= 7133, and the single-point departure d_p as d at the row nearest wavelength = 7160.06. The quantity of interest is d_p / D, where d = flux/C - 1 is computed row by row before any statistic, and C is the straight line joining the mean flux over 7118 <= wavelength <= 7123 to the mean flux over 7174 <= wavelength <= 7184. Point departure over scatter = 2.2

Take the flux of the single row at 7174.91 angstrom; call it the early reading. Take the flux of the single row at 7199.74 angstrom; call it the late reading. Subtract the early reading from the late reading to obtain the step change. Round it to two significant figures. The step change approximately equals 0.14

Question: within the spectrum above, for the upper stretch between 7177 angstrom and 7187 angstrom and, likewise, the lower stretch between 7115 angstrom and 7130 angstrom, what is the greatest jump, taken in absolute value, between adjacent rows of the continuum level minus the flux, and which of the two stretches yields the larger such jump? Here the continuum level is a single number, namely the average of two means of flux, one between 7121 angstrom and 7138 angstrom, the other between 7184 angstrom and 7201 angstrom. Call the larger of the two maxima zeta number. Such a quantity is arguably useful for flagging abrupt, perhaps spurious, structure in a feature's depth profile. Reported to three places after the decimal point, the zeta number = 0.171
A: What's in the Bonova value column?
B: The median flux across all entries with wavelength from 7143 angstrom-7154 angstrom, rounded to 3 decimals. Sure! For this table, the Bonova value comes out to 0.762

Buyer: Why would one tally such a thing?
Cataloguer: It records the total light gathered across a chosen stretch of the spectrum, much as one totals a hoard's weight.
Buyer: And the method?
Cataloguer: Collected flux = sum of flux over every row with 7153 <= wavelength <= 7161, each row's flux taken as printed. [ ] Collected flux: 3.6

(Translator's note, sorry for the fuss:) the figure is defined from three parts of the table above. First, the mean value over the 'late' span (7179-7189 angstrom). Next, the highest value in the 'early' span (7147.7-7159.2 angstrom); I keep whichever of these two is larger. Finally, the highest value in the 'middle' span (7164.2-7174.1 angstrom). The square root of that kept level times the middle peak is 0.764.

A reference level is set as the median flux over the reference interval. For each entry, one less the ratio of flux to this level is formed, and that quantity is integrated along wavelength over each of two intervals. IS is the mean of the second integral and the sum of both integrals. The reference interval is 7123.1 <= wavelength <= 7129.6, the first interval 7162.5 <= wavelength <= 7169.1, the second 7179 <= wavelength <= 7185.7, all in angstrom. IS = -0.12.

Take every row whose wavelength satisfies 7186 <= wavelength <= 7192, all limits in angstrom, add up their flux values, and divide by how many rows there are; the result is 0.716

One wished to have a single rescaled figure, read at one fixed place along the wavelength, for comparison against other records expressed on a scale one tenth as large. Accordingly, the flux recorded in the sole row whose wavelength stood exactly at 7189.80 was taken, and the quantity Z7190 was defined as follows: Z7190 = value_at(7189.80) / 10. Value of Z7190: 0.071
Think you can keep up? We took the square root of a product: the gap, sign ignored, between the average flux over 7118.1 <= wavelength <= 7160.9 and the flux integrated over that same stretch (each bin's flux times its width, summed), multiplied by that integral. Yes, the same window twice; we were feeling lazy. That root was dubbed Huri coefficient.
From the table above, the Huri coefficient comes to 31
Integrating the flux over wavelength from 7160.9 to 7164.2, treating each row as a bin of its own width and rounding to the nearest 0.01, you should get 2.49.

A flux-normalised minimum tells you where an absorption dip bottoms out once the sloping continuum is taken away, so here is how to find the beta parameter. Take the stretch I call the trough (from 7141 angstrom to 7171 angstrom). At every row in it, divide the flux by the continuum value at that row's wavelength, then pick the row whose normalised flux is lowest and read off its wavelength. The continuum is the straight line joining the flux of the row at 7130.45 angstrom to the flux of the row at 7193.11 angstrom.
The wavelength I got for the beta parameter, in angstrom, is 7150.17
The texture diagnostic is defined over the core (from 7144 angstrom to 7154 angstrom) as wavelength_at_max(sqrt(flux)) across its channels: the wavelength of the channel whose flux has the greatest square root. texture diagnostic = 7146.88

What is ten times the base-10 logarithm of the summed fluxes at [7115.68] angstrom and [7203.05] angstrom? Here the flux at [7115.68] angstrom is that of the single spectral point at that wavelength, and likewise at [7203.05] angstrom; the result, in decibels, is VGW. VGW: 2.00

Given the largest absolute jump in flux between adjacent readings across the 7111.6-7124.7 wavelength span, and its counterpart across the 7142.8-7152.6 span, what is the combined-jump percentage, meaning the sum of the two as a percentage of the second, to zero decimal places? 224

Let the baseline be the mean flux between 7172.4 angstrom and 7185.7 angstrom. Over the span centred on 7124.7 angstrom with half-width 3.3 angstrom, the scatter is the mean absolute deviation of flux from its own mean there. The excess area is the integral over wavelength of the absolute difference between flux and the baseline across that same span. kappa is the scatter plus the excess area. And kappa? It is 0.277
